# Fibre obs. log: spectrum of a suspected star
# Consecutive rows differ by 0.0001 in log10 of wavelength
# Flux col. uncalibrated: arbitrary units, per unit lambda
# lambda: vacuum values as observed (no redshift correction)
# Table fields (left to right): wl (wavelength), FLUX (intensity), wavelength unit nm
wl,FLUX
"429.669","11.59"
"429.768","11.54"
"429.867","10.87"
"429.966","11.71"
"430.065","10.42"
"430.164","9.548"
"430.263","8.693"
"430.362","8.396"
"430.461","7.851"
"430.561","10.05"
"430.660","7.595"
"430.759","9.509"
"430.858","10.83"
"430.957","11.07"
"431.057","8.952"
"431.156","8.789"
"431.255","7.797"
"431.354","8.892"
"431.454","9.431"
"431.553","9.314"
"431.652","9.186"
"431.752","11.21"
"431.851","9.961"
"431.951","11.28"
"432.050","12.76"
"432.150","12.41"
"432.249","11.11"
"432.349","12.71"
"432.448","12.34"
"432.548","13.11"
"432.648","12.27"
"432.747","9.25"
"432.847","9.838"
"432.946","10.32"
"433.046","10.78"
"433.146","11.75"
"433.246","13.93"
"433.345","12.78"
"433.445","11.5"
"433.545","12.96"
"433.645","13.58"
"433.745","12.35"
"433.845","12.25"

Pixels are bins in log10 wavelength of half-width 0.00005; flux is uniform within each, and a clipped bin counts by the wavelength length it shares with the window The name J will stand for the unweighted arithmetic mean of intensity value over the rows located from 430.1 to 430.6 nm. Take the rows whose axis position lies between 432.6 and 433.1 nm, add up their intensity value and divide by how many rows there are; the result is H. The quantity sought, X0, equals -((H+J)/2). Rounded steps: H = 10.5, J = 8.9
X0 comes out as -9.7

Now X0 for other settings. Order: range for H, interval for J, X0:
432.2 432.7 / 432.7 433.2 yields -11.3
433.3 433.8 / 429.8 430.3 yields -11.4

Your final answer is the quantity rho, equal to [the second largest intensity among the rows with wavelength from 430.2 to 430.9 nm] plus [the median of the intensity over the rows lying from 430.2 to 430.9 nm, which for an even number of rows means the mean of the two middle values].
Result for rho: 19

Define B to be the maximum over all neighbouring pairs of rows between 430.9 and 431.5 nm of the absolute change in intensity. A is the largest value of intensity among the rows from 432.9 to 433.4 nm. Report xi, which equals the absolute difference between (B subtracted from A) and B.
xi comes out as 9.7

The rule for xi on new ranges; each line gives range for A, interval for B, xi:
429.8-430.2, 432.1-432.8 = 5.7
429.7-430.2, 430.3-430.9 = 6.8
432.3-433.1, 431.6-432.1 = 9.1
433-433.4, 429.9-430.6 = 9.5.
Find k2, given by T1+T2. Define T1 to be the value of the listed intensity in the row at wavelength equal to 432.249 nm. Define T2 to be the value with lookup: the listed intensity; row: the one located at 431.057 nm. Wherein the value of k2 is 20.1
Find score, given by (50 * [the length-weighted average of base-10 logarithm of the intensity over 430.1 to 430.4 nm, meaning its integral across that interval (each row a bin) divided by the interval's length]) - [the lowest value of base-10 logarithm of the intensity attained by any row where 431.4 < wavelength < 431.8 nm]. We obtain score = 46.7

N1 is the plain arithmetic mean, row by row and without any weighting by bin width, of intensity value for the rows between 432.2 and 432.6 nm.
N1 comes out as 12.3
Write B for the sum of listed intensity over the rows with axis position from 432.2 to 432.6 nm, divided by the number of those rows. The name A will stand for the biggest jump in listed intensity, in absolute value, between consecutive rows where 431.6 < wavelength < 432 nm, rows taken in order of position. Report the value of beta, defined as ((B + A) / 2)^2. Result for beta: 51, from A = 2.0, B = 12.3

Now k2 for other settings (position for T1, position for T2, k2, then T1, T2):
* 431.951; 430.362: 19.7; 11.28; 8.396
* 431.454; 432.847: 19.3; 9.431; 9.838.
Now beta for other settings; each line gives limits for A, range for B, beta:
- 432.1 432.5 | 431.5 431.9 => 33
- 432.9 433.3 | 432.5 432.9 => 44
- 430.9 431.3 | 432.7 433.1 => 37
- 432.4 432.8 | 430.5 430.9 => 39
